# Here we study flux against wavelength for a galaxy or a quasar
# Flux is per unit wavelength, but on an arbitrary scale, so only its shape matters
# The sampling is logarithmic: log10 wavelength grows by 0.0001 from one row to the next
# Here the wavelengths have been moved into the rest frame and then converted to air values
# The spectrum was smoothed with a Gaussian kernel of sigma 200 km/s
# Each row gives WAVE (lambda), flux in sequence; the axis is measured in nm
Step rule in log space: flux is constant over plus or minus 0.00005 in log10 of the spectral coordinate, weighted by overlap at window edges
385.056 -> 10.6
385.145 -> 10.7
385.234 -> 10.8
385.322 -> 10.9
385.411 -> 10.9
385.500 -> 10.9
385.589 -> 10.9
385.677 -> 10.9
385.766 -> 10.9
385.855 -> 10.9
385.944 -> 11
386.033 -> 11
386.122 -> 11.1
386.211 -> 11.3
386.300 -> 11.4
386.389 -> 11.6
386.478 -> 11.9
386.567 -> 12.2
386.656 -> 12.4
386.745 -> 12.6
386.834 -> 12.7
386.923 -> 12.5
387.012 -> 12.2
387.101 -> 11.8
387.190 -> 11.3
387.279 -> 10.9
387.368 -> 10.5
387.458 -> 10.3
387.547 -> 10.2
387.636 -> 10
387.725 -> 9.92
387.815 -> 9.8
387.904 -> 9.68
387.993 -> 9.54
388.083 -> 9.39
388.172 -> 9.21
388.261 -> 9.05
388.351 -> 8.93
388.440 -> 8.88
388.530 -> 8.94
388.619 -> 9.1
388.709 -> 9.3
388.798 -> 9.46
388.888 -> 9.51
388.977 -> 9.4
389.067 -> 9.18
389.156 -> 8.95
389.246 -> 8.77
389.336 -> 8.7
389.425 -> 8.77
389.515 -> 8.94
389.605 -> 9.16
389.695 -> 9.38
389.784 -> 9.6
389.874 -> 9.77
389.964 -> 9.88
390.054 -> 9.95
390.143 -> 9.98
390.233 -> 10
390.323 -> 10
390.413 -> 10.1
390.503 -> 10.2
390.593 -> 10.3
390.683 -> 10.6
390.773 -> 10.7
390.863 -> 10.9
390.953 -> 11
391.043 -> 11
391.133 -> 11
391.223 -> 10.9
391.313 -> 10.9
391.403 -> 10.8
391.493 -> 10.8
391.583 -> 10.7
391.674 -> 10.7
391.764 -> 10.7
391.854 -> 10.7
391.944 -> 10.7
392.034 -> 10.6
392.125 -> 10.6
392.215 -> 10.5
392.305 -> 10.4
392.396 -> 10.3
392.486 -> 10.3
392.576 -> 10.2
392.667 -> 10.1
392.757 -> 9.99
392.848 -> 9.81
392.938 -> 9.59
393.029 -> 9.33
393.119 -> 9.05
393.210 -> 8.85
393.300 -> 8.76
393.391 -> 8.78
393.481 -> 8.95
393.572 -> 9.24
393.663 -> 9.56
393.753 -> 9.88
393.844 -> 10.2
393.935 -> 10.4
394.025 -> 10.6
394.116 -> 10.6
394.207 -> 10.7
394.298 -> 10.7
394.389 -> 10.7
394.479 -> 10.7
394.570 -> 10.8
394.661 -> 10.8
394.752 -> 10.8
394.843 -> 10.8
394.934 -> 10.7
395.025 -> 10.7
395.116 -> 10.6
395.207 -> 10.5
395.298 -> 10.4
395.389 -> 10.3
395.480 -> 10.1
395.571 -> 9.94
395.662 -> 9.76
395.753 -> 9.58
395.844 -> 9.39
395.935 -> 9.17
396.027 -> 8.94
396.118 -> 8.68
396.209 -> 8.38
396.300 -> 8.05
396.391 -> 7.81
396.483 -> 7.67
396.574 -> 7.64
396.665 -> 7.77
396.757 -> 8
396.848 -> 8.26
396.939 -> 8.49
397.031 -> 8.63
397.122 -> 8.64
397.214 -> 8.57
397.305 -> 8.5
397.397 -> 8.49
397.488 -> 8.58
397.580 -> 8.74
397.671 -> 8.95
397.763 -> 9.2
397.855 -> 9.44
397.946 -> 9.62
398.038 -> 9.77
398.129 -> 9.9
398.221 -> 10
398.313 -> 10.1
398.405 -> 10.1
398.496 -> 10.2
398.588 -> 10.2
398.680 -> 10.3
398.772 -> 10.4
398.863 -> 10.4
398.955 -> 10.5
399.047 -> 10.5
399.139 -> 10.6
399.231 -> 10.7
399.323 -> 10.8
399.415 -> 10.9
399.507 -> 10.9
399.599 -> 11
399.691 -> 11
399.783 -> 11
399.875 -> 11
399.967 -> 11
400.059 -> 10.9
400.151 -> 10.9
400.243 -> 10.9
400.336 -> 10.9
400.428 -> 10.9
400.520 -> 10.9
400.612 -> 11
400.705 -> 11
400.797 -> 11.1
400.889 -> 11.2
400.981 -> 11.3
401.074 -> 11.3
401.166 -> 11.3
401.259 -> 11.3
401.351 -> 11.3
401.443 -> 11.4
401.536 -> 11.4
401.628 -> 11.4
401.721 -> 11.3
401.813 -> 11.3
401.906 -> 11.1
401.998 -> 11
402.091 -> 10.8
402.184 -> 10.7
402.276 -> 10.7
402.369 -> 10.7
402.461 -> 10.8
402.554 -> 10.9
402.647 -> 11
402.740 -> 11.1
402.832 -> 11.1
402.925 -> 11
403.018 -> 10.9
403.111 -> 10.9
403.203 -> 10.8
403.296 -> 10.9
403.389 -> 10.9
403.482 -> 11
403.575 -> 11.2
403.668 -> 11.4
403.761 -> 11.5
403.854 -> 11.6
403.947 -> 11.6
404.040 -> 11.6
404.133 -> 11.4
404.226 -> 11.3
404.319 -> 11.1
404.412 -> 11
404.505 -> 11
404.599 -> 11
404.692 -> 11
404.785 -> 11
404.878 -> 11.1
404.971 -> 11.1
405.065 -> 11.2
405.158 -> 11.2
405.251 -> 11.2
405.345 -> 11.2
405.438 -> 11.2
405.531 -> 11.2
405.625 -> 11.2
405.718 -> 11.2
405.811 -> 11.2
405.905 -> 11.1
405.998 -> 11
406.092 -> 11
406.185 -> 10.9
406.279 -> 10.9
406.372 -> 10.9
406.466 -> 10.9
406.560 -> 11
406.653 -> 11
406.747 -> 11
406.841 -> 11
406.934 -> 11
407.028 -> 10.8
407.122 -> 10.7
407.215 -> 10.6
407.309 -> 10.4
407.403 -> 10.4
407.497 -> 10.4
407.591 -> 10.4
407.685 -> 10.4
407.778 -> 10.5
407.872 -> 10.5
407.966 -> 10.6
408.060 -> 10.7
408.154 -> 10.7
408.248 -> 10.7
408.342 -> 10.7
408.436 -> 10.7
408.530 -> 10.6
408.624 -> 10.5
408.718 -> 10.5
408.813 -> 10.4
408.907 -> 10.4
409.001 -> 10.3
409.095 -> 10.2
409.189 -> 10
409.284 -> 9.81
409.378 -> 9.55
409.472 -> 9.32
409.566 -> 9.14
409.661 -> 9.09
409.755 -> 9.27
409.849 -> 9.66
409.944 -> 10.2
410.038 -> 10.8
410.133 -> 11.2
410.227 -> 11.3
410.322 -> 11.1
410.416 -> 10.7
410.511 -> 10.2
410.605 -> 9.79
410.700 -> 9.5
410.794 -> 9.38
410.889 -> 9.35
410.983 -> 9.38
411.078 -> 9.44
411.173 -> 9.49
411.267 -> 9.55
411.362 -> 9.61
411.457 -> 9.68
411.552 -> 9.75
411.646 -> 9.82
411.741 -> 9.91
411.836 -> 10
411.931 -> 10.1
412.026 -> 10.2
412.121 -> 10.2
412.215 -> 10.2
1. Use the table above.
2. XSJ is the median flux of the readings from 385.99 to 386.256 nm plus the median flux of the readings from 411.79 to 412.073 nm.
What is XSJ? 21.2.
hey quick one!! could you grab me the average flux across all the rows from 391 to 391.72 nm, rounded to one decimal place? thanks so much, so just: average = 10.8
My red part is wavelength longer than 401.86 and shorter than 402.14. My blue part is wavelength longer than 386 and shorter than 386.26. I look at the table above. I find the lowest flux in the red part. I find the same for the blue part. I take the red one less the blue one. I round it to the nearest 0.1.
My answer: -0.2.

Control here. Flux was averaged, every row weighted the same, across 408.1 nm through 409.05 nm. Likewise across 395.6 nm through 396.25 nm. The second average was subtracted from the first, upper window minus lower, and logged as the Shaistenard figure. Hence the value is 1.4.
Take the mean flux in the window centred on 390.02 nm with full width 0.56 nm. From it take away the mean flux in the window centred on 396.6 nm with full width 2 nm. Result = 1.3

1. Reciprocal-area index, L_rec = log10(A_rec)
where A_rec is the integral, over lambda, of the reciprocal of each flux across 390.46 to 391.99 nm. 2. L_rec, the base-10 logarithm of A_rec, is -0.846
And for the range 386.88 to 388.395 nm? -0.828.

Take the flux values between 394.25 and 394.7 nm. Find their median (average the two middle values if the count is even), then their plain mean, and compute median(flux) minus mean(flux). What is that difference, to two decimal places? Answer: -0.04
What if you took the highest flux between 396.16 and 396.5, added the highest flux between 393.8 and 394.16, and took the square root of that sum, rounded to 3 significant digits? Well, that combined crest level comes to 4.36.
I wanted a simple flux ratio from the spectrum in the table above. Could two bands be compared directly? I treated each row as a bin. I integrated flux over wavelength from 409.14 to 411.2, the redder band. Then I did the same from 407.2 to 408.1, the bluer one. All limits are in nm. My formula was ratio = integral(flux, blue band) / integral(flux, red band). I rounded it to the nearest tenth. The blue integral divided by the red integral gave 0.5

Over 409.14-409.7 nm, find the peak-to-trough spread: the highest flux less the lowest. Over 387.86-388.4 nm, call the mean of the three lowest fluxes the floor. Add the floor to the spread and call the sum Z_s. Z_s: 10.0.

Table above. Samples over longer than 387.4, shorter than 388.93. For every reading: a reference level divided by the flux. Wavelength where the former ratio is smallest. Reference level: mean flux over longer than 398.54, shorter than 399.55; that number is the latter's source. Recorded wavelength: 387.458 nm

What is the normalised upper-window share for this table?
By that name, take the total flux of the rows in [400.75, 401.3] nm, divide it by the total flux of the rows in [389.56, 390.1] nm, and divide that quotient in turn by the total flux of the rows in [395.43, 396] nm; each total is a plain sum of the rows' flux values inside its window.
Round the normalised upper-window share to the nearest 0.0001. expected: 0.0202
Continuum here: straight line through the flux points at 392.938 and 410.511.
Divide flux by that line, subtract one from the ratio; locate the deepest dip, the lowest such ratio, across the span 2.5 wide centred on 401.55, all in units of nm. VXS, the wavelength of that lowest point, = 402.369 nm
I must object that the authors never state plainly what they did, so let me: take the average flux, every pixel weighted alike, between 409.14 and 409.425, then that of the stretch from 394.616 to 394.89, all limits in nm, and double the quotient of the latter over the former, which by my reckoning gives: 2.2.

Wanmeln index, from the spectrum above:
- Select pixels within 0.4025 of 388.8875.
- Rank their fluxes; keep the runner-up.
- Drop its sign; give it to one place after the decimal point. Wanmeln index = 9.5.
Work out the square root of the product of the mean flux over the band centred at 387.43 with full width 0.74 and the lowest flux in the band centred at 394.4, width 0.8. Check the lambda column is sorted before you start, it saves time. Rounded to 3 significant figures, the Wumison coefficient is 10.6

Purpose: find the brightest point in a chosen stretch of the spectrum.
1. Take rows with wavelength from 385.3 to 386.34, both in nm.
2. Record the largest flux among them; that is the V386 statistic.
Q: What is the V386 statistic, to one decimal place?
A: 11.4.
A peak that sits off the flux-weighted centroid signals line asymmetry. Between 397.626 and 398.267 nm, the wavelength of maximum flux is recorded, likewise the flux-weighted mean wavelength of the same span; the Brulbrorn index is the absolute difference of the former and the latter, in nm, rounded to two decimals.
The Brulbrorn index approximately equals 0.27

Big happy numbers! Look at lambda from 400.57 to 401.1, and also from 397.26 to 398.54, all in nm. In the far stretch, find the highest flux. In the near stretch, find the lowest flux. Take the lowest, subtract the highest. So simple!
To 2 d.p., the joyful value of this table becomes -2.81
